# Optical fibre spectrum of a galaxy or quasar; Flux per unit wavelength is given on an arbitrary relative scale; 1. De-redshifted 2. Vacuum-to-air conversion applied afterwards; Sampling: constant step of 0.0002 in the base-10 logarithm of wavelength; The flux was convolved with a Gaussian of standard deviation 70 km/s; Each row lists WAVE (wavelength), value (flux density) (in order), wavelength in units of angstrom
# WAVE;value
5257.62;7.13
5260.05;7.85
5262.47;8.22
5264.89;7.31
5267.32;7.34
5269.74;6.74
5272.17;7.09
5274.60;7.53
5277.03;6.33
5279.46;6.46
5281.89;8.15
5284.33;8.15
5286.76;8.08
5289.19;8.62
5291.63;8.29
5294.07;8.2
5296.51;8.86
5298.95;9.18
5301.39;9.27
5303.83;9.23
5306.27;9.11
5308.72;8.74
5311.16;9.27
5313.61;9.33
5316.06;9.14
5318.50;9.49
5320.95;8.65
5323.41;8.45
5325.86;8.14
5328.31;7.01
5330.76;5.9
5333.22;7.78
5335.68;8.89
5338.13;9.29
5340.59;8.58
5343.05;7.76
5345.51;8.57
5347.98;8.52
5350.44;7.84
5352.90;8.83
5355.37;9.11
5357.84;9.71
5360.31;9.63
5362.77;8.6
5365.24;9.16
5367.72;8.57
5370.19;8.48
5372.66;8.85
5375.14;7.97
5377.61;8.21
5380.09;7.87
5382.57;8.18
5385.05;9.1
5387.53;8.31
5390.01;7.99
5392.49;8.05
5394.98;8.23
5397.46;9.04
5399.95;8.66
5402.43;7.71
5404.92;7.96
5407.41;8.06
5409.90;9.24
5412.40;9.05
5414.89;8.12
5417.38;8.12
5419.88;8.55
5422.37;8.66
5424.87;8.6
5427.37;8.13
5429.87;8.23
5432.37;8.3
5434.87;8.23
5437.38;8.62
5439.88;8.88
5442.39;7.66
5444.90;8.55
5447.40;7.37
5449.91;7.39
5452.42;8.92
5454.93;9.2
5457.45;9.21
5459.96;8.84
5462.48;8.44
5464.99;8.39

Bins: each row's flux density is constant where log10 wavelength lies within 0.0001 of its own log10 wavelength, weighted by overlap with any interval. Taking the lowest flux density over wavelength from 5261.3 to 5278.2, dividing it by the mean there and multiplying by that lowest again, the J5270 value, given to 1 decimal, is 5.5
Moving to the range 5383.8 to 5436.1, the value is 7.1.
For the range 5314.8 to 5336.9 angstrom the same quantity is 4.3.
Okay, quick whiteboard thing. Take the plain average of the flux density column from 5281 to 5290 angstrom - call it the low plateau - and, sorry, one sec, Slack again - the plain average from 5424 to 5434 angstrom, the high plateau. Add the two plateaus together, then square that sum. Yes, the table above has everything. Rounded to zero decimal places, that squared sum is 274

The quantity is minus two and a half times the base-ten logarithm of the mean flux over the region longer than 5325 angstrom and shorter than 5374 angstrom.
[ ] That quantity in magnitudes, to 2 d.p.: -2.32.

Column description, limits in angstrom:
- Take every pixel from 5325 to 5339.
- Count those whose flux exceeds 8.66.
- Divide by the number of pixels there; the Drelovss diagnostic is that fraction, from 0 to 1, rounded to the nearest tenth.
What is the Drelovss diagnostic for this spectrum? 0.3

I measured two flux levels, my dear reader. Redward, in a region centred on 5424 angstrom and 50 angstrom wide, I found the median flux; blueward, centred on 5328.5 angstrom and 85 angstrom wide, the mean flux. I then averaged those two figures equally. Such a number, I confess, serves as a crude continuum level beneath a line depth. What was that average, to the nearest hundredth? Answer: 8.45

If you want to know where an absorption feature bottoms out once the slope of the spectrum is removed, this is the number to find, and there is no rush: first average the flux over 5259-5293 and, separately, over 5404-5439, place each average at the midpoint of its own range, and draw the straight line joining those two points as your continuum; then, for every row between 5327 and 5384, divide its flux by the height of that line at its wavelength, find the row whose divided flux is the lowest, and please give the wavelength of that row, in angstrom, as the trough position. 5330.76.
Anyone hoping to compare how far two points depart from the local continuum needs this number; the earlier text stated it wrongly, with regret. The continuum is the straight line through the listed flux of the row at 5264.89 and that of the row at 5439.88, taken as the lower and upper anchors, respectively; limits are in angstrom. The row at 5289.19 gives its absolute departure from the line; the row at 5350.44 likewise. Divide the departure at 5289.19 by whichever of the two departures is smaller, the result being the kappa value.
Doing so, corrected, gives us 4.6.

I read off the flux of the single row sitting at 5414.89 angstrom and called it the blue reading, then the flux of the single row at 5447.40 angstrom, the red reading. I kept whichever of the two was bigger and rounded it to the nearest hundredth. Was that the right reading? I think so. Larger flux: 8.12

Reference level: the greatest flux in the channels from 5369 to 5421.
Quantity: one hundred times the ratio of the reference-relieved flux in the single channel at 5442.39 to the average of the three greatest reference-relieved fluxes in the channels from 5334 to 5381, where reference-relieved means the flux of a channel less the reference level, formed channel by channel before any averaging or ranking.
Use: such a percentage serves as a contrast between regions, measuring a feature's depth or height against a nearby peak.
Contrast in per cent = -521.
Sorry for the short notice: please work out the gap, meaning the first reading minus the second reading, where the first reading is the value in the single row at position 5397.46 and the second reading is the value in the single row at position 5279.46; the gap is 2.6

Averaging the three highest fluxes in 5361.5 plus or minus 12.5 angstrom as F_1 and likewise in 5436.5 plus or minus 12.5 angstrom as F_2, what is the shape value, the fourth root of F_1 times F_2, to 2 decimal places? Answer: 3.02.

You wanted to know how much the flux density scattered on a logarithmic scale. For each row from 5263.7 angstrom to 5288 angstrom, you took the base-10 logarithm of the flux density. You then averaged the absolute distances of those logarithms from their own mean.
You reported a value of 0.032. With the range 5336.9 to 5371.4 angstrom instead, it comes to 0.022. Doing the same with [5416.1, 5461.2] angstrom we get 0.023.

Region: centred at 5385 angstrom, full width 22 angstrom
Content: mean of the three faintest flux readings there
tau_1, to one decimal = 7.9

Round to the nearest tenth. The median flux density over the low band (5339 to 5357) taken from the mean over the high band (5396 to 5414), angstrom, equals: 0.0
